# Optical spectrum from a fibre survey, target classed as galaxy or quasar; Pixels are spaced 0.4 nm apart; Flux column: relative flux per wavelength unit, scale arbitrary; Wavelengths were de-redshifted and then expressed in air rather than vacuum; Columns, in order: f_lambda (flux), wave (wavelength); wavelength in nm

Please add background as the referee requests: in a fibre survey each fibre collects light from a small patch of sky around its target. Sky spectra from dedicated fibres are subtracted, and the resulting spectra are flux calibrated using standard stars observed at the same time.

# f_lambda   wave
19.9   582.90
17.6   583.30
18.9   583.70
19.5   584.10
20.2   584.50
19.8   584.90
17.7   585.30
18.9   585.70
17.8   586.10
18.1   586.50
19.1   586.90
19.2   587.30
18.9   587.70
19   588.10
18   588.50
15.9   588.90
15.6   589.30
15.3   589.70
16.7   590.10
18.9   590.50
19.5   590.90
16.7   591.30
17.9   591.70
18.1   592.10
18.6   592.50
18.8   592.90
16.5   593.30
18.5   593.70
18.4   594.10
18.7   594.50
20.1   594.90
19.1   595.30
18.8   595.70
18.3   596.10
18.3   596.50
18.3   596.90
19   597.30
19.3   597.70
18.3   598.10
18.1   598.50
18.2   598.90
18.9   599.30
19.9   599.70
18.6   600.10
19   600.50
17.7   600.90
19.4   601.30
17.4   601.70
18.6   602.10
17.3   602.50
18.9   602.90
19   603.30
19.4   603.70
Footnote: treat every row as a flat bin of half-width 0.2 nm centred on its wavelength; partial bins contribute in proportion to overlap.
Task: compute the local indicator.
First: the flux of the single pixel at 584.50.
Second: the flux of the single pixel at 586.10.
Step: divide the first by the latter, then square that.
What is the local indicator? 1.29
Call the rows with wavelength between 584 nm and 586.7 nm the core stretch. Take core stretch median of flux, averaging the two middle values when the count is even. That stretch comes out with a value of 18.9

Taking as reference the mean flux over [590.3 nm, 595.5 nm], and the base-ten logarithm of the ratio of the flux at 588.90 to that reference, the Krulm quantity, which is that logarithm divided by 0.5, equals -0.129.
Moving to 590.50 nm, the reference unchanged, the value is 0.021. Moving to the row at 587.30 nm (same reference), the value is 0.035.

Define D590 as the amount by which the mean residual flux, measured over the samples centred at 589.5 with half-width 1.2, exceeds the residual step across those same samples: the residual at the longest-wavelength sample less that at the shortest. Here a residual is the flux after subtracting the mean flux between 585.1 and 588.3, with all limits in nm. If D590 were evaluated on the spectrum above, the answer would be -2.8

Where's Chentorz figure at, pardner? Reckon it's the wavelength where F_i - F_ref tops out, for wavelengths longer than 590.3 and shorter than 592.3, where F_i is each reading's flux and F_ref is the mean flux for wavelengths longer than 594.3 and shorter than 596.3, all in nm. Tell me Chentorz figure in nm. 590.90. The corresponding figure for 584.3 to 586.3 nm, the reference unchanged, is 584.50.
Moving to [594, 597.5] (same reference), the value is 594.90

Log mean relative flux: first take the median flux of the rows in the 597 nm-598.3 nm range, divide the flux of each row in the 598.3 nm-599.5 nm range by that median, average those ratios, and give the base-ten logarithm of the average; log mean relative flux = -0.014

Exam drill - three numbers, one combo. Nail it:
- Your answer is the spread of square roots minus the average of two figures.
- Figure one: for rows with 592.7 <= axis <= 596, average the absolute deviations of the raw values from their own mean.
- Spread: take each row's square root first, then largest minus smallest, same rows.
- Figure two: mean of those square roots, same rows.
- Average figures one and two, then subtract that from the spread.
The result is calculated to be -2.04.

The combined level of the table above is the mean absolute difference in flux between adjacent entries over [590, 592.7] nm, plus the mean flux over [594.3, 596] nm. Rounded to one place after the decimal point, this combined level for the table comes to 20.4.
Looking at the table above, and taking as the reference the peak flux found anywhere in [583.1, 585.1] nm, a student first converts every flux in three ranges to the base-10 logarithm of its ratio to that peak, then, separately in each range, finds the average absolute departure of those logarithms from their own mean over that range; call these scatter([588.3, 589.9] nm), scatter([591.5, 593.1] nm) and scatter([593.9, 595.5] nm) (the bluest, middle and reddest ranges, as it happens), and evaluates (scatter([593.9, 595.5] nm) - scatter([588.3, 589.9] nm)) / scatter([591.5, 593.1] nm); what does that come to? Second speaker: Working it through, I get -1.4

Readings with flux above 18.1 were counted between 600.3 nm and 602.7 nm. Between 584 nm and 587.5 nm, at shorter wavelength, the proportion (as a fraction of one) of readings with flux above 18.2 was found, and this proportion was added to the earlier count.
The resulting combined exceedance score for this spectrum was 3.7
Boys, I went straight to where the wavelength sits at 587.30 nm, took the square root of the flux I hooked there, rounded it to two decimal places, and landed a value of 4.38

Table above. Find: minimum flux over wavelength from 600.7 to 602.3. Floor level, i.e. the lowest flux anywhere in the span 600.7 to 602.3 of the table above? 17.4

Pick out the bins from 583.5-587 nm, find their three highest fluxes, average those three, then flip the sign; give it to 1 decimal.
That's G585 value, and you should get -19.8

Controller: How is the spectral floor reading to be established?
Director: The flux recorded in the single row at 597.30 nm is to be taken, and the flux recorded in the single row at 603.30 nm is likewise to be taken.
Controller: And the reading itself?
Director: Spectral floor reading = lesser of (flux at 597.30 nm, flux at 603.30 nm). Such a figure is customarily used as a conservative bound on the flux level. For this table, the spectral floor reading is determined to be 19.0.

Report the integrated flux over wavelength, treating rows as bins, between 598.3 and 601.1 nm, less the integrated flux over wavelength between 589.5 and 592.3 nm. 3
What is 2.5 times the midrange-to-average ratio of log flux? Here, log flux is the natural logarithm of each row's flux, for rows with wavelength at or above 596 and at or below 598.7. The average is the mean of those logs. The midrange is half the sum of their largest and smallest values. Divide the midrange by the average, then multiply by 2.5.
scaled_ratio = 2.51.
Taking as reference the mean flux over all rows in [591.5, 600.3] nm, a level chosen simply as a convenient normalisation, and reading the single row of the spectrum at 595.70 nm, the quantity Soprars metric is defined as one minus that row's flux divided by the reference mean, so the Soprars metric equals -0.012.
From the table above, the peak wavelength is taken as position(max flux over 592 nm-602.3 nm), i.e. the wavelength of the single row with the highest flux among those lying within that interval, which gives 594.90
